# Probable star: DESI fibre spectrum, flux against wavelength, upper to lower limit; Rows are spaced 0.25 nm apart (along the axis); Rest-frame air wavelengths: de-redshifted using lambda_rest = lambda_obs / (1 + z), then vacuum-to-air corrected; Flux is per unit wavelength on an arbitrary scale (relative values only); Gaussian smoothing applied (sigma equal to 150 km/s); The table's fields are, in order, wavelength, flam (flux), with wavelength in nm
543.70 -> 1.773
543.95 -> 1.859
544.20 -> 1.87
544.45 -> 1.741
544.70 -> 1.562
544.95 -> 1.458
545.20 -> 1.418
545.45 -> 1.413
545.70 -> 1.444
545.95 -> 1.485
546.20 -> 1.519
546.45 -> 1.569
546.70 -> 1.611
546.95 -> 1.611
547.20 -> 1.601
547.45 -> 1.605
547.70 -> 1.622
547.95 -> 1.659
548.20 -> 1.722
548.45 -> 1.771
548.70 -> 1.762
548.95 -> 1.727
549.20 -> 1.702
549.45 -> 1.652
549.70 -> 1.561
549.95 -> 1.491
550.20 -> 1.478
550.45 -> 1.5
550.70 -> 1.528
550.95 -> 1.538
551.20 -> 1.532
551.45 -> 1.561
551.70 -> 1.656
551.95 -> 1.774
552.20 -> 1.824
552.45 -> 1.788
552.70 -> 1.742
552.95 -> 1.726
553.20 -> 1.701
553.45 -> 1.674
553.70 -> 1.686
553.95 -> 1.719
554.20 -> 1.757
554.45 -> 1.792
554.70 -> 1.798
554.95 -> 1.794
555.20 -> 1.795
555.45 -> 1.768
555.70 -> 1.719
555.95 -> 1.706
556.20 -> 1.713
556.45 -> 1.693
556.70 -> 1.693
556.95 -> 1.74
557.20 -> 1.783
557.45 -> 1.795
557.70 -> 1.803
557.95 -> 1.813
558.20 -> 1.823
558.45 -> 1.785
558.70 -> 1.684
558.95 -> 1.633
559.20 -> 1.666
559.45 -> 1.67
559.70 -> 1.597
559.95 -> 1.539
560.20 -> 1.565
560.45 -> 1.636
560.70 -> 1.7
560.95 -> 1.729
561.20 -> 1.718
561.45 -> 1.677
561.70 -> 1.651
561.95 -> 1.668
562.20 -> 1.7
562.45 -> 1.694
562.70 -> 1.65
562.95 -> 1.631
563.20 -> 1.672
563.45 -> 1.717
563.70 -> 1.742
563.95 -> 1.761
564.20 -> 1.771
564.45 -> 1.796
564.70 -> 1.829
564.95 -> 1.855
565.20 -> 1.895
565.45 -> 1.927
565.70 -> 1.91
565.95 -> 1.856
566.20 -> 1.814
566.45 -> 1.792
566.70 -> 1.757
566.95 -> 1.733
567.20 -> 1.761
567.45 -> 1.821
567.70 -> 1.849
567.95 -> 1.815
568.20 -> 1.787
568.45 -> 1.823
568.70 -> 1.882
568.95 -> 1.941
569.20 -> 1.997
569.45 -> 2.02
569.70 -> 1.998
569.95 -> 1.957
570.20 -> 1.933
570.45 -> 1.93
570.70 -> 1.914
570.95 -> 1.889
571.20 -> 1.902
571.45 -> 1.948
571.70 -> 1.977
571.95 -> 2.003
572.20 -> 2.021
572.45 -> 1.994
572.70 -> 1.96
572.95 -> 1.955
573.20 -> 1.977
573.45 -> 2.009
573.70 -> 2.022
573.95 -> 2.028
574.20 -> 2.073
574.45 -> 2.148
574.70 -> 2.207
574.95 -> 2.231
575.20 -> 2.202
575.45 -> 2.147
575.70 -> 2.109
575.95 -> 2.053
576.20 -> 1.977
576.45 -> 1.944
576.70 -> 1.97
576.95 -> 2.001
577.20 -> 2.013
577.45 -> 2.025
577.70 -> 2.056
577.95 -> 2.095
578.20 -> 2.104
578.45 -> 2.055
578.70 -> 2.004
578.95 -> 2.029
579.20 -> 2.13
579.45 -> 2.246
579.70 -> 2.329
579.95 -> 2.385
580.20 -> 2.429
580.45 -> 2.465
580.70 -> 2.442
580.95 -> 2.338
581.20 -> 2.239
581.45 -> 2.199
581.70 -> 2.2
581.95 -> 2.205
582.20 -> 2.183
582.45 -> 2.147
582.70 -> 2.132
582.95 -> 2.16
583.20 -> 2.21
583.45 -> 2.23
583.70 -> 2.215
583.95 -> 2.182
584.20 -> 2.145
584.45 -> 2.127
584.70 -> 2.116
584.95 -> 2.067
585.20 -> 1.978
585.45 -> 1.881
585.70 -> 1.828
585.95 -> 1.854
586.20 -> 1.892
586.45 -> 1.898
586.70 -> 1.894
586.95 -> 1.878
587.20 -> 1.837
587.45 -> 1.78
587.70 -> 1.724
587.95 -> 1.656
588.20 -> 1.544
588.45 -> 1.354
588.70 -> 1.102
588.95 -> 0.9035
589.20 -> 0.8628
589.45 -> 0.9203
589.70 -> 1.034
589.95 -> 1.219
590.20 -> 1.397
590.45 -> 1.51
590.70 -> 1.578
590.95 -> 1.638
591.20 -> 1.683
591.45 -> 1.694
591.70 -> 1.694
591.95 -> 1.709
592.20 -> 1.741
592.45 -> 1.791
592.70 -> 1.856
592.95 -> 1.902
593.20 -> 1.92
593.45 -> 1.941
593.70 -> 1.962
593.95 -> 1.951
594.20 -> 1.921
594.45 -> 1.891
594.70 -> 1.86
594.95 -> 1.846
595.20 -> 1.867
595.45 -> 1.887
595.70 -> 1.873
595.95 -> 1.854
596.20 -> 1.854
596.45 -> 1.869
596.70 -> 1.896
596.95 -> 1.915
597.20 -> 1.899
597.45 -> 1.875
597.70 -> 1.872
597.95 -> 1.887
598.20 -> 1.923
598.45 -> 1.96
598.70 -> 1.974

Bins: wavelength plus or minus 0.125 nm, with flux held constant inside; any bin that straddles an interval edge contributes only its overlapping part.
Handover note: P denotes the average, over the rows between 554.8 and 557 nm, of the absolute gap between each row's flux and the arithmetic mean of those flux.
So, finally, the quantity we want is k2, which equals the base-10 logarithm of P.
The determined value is -1.5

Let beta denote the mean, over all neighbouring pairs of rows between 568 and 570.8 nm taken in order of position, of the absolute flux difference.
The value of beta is 0.034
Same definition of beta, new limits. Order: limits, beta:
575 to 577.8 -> 0.037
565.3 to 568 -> 0.034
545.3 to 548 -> 0.027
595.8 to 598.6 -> 0.019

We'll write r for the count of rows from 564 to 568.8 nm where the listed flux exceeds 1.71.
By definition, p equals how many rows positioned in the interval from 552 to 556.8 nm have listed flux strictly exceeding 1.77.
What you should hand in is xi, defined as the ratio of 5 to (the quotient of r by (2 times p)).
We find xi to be 3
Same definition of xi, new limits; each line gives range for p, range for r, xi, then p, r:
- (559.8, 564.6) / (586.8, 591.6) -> 5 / 2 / 4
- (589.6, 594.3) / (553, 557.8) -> 6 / 8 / 13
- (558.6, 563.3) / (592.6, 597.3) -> 0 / 0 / 19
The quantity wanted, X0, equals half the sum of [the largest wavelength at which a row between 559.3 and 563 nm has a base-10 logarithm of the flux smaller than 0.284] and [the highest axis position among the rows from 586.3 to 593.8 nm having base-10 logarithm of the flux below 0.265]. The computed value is 577.70 nm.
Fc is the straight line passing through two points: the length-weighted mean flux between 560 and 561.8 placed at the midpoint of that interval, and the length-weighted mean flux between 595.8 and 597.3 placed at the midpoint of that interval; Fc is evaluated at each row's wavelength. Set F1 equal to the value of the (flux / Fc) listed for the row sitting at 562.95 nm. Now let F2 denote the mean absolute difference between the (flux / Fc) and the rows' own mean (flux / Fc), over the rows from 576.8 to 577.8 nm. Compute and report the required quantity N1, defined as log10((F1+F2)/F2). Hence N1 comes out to 2.06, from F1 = 0.97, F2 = 0.009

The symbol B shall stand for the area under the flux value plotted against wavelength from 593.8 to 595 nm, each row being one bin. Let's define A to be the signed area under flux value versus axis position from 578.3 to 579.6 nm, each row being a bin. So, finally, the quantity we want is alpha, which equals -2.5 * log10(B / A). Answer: 0.20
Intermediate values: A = 2.7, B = 2.3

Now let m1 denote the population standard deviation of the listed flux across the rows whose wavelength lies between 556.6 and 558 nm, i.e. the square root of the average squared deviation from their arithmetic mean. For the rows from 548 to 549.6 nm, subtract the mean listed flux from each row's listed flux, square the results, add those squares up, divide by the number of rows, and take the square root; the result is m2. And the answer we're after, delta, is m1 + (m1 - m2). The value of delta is 0.044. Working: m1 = 0.042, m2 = 0.0394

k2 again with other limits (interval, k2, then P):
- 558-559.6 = -1.2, 0.06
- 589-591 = -0.6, 0.26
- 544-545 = -0.8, 0.15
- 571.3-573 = -1.6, 0.02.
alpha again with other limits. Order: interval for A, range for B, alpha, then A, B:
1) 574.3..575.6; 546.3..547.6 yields 0.34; 2.8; 2.1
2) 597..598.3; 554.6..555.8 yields 0.16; 2.5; 2.1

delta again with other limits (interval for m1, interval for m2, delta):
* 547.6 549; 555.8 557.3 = 0.075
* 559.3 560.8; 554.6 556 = 0.076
